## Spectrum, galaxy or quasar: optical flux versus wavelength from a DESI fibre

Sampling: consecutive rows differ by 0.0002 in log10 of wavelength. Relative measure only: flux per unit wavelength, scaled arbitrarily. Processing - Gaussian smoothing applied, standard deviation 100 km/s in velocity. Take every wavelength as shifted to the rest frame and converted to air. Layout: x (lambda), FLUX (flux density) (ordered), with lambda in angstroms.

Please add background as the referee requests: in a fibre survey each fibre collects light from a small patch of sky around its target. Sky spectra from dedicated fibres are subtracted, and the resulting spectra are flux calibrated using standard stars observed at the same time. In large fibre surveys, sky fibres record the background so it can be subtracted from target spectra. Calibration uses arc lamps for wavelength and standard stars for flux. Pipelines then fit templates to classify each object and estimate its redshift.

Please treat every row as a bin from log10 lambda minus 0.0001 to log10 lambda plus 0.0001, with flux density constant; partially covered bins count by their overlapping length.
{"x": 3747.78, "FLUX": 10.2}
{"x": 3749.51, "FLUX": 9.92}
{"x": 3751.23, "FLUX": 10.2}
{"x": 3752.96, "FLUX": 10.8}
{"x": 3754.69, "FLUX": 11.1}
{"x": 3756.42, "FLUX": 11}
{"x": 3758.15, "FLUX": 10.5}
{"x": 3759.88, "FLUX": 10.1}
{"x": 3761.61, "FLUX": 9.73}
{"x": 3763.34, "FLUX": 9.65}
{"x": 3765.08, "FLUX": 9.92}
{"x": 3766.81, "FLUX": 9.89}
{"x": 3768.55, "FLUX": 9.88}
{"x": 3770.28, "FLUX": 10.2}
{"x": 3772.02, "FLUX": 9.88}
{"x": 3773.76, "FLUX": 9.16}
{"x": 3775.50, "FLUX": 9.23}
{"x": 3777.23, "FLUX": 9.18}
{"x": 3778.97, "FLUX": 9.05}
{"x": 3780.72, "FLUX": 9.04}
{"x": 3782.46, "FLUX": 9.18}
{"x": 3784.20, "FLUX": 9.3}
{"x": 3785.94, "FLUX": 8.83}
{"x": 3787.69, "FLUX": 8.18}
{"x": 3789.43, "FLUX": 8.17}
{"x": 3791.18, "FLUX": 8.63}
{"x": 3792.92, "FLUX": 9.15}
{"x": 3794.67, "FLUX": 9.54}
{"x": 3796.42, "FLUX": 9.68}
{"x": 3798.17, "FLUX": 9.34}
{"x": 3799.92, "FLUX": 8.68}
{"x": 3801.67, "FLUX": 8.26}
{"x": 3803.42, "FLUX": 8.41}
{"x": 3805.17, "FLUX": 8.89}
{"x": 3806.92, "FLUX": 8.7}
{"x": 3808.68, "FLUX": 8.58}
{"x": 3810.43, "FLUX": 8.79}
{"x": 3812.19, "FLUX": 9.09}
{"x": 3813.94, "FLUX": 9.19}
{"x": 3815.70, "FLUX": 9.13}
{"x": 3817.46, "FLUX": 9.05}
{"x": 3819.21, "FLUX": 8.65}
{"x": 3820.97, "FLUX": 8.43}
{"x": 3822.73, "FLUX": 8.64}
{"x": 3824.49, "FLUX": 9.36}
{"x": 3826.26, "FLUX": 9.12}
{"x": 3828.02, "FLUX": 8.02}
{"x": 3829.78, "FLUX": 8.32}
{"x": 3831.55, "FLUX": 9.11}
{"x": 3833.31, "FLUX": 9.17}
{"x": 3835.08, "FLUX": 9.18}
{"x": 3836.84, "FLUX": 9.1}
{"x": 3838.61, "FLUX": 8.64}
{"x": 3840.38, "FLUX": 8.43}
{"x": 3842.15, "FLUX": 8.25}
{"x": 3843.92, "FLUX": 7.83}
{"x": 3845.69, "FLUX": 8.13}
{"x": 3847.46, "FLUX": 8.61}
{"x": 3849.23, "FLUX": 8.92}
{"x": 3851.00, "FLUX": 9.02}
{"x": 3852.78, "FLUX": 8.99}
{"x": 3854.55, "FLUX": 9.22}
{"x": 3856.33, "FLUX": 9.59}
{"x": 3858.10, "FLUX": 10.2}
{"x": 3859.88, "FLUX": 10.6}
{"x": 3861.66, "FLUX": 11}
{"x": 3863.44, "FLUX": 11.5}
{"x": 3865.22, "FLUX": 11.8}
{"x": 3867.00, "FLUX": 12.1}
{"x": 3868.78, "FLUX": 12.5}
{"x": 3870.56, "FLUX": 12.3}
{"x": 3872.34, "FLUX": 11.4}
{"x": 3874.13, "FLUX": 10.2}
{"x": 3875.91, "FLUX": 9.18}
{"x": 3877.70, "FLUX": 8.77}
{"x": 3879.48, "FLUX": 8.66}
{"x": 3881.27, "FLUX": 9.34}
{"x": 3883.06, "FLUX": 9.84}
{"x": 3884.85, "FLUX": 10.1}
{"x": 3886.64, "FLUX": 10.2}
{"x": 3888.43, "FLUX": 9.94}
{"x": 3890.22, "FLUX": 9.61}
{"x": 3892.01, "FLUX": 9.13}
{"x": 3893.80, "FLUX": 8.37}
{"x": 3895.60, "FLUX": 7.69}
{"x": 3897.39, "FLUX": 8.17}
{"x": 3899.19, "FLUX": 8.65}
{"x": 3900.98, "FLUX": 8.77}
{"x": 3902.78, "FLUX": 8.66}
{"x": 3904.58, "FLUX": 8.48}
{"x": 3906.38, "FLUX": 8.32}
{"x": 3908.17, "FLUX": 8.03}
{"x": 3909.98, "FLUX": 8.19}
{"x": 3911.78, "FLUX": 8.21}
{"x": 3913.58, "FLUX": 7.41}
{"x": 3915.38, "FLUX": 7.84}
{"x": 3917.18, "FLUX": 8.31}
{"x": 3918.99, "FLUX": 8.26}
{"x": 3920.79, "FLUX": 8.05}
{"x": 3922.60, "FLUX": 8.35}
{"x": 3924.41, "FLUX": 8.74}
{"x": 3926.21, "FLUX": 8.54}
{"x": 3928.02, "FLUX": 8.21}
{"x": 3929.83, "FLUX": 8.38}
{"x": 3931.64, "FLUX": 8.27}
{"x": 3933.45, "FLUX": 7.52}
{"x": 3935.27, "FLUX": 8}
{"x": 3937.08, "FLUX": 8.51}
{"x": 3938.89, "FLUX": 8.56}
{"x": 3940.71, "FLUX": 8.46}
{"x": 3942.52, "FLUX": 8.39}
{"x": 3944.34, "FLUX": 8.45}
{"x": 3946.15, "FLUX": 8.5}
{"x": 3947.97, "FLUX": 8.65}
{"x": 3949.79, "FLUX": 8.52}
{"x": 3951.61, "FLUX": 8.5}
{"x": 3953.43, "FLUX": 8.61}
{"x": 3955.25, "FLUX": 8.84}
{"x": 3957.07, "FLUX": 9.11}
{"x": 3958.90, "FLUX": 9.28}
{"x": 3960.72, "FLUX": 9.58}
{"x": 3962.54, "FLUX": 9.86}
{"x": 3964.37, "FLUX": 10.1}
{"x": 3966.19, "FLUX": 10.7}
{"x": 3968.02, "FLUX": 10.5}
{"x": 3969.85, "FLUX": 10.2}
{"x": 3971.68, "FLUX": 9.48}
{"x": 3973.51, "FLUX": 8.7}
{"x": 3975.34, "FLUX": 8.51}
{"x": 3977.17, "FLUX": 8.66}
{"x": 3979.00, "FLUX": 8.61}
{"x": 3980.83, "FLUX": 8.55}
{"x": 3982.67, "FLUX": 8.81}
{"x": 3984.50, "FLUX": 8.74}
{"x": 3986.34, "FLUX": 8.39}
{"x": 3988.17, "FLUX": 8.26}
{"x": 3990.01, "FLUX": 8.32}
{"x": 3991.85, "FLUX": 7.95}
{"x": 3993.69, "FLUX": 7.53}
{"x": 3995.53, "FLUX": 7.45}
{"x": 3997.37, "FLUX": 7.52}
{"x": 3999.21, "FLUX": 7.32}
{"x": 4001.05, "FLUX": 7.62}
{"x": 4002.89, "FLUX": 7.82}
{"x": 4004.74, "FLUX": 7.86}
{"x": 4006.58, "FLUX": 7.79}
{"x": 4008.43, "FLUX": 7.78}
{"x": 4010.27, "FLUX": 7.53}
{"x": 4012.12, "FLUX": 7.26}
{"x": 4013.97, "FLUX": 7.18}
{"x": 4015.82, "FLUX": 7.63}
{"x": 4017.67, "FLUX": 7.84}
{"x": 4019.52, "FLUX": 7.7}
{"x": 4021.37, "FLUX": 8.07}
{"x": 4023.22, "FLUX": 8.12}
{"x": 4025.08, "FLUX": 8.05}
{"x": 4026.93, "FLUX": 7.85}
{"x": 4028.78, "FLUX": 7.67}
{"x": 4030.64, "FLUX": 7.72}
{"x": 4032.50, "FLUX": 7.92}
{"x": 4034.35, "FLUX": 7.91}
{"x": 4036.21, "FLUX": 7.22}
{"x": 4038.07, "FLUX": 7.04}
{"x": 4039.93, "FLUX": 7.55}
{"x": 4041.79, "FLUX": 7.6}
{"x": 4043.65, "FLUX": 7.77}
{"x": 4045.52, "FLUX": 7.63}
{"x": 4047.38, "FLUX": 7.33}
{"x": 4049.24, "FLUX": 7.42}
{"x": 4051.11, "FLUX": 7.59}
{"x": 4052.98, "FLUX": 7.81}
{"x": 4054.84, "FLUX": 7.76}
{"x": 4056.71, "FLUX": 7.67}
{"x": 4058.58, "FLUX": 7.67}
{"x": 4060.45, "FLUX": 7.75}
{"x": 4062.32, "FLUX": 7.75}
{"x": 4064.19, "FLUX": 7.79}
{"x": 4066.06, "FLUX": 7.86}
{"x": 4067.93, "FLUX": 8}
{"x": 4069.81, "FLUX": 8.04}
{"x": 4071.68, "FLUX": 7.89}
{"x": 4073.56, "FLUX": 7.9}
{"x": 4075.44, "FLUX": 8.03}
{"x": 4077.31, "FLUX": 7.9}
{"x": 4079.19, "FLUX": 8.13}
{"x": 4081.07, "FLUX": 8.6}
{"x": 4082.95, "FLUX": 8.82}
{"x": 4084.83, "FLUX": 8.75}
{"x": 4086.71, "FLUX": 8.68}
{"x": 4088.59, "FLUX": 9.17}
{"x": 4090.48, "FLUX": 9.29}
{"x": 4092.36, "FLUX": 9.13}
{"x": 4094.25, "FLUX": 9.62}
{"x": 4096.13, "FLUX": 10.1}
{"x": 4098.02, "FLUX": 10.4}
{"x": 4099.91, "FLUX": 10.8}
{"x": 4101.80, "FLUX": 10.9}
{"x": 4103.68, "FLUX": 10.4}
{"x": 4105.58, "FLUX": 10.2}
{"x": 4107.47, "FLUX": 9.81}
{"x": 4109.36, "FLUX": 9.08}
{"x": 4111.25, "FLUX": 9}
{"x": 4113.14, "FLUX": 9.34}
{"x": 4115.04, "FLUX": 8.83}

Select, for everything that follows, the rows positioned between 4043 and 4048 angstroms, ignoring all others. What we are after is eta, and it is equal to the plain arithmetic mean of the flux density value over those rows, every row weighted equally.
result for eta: 7.58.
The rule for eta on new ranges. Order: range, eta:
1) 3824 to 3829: 8.83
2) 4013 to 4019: 7.55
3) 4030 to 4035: 7.85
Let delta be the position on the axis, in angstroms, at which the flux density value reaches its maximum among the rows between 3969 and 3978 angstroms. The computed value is 3969.85 angstroms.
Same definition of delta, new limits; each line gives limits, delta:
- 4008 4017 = 4008.43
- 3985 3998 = 3986.34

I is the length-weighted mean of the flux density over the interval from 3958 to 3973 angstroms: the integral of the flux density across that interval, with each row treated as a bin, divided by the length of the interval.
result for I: 9.9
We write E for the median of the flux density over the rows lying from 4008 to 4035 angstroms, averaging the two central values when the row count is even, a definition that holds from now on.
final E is 7.8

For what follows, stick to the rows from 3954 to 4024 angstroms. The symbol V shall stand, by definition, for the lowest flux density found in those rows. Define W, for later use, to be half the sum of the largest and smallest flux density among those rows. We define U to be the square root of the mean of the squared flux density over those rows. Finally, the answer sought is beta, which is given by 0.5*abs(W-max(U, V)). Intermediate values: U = 8.5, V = 7.18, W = 8.9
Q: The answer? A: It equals 0.22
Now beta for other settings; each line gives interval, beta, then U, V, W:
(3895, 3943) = 0.09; 8.3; 7.41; 8.1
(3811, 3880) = 0.31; 9.6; 7.83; 10.2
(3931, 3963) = 0.01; 8.7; 7.52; 8.7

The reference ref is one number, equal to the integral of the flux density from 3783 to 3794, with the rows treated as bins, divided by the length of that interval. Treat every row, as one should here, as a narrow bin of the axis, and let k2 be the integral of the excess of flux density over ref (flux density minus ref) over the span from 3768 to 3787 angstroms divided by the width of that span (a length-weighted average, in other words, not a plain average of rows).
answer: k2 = 0.6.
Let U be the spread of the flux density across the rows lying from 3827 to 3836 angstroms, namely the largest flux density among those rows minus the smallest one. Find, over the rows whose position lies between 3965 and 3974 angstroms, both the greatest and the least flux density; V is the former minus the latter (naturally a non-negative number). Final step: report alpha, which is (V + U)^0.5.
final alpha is 1.78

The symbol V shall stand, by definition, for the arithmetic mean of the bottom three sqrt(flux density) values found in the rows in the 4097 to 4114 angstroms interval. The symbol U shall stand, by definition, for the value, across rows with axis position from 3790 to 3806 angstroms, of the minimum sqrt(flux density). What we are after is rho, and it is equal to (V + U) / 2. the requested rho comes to 2.95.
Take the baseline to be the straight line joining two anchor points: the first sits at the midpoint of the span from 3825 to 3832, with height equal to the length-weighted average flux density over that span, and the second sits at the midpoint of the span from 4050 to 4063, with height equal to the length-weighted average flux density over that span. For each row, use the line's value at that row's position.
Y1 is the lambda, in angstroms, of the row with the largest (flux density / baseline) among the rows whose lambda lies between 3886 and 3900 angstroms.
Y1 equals 3886.64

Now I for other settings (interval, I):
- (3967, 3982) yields 9.2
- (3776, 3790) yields 8.9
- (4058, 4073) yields 7.8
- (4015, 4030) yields 7.9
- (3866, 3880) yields 10.7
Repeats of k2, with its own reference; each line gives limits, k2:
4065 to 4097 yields -0.2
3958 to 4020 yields -0.3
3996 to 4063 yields -1.1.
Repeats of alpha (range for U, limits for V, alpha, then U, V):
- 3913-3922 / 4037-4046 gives 1.28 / 0.90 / 0.73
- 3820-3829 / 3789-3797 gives 1.69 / 1.34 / 1.51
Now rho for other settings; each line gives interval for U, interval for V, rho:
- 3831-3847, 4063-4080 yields 2.80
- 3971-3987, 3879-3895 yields 2.92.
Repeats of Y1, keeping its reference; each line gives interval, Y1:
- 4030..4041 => 4032.50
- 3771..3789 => 3772.02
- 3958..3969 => 3966.19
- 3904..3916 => 3904.58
